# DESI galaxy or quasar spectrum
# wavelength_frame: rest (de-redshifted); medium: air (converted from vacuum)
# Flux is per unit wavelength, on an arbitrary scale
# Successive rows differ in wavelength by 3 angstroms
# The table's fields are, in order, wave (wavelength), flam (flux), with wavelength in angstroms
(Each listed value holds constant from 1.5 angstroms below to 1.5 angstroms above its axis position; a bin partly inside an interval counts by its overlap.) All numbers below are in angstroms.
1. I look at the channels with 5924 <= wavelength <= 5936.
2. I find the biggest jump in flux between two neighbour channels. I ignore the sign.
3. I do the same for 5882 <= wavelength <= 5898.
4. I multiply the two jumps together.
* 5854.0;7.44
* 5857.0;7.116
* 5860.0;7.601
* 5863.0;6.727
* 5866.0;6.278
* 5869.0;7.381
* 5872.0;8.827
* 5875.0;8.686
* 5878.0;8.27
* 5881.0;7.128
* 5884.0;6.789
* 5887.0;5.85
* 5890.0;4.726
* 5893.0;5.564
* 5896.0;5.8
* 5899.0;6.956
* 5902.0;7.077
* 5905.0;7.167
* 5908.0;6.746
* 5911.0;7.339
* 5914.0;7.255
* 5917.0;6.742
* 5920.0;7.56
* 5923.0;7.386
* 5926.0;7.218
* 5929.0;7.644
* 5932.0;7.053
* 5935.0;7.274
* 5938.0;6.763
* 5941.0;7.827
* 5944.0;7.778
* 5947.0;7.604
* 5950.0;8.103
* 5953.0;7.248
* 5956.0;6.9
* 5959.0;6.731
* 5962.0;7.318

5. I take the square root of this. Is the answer 0.82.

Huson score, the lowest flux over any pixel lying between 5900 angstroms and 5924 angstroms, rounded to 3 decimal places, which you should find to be 6.742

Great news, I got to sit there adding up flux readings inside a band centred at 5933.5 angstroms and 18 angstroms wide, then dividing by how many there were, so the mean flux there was 7.3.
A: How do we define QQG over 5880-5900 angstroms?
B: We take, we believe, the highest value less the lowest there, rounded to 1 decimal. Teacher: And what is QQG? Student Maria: 2.4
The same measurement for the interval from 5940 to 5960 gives 1.4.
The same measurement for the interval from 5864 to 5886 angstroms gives 2.5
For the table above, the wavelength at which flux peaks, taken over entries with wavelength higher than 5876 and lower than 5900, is 5878.0 angstroms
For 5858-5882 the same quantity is 5872.0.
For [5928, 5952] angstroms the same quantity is 5950.0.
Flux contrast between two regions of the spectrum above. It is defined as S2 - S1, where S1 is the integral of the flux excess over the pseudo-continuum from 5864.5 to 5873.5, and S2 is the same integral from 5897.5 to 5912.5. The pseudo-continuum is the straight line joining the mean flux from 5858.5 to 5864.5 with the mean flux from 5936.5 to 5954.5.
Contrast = -7.3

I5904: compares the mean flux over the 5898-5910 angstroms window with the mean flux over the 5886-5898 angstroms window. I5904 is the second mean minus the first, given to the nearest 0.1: -1.5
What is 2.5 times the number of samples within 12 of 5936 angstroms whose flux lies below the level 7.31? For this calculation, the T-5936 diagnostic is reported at 10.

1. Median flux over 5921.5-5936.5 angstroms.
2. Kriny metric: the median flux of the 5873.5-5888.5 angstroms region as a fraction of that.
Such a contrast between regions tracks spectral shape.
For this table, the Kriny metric 0.98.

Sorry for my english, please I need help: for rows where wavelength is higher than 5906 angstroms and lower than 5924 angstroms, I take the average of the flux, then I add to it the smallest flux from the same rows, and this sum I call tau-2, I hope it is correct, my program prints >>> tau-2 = 13.9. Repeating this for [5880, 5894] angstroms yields 10.7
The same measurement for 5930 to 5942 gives 14.0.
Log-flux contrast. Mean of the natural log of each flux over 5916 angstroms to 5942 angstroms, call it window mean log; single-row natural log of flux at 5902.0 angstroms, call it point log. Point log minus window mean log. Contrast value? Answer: -0.026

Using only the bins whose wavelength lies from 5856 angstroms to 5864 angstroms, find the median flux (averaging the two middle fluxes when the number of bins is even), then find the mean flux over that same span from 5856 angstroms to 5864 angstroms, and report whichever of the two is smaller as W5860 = 7.12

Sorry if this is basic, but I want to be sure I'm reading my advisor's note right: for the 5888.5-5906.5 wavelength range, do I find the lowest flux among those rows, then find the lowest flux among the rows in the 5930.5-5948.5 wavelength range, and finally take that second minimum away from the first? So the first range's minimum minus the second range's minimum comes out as -2.0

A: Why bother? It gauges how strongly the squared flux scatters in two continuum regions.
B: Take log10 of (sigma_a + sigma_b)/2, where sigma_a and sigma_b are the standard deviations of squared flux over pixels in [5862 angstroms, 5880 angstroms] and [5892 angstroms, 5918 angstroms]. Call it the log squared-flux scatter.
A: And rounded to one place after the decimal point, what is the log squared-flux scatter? 1.1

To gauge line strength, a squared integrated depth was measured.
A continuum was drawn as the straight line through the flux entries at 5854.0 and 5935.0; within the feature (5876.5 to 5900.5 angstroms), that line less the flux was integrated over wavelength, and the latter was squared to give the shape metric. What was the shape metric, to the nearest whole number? 558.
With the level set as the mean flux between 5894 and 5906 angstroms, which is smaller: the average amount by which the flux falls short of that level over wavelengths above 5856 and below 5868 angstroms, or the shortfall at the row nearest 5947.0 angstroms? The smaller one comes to -0.9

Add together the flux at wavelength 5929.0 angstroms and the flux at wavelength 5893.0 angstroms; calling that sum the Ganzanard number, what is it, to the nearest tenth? 13.2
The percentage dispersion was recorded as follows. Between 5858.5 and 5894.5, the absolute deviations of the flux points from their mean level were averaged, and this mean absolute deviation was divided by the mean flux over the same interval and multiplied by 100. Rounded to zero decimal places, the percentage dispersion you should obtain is 14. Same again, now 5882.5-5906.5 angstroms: 12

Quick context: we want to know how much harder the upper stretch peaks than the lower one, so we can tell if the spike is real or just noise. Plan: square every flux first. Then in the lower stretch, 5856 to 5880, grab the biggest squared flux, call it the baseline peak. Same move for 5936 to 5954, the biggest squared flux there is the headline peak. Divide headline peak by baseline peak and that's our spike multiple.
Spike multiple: 0.84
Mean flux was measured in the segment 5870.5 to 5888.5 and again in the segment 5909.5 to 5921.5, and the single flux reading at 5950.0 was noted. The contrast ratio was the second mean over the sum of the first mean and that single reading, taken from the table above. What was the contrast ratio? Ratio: 0.460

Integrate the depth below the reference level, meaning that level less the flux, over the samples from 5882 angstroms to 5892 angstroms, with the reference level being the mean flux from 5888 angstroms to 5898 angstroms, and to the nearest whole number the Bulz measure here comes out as -4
